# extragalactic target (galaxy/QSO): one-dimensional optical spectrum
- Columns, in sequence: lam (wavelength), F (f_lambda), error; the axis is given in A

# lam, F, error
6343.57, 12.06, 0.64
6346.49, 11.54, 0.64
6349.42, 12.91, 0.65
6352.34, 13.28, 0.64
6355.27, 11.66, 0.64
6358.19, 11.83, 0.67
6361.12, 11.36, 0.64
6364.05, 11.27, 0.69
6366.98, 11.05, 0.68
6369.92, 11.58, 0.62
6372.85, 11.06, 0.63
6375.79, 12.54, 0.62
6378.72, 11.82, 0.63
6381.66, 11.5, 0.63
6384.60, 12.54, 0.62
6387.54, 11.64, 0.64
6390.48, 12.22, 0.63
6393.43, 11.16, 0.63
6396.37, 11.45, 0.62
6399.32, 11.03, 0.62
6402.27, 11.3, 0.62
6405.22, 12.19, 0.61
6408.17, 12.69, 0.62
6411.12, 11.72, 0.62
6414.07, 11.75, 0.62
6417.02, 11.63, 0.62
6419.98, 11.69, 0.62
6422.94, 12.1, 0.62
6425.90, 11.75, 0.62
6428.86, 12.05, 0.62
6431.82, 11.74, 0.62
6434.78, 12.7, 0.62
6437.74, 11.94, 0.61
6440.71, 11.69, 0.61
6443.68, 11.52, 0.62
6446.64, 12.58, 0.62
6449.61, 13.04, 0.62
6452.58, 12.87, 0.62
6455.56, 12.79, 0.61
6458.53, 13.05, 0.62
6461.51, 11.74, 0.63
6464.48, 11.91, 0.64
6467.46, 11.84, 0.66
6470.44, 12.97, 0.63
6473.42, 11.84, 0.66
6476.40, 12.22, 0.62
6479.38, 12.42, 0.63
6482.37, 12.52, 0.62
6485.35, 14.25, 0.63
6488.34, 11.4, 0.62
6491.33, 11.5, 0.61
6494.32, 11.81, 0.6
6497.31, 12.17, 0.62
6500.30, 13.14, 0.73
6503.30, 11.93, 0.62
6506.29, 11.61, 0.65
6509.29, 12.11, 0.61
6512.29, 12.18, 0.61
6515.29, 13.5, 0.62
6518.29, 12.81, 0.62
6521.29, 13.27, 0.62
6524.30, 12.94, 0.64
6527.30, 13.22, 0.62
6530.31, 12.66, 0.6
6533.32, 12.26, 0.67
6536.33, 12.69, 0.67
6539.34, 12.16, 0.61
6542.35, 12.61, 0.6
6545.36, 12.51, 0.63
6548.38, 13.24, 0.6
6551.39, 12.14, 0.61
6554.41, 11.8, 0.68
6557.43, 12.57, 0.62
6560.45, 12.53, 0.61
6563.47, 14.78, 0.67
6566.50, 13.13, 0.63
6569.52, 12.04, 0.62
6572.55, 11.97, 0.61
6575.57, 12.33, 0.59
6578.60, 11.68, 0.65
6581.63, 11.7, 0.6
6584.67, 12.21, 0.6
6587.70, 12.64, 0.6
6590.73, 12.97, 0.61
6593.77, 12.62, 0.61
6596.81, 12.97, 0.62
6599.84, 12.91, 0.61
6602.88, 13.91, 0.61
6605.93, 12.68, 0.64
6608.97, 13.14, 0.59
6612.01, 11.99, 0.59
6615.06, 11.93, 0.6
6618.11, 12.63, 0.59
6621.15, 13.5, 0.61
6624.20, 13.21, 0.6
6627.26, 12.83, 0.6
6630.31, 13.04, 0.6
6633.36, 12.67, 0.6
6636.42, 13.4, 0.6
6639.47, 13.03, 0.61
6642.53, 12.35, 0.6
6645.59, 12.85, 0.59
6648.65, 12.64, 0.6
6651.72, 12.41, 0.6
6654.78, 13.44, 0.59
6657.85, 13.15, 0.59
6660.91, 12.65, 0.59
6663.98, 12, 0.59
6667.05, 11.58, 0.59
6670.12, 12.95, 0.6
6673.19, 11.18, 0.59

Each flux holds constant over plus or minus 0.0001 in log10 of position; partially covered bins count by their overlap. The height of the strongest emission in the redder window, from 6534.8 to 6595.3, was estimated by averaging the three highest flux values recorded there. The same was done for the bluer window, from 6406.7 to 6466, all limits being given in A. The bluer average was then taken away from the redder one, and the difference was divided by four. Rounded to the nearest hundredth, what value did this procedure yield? 0.18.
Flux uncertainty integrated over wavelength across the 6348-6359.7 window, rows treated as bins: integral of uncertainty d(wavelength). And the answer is 7.61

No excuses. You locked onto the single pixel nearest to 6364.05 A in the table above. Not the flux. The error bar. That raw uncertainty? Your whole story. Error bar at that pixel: 0.69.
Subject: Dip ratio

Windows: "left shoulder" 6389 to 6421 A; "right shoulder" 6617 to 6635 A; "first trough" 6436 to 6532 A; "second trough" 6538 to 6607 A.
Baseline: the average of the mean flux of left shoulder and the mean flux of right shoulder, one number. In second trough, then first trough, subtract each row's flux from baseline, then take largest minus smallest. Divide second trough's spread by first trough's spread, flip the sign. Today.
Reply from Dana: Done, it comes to -1.09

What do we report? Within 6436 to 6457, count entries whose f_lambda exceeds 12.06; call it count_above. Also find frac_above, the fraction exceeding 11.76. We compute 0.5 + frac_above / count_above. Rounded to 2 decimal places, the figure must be 0.68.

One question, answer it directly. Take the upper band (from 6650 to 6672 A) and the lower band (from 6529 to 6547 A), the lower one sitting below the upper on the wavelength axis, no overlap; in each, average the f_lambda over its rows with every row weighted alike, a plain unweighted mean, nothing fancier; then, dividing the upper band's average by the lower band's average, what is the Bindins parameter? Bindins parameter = 1.01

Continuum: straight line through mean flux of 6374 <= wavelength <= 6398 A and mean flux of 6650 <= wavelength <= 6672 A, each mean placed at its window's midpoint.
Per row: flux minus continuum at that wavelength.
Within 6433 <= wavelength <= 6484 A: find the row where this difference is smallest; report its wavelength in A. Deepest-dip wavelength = 6443.68 A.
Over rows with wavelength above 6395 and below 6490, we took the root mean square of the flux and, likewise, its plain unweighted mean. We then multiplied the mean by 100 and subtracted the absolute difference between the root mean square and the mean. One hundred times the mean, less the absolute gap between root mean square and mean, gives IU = 1214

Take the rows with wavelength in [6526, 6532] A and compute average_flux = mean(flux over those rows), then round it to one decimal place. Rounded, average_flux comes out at 12.9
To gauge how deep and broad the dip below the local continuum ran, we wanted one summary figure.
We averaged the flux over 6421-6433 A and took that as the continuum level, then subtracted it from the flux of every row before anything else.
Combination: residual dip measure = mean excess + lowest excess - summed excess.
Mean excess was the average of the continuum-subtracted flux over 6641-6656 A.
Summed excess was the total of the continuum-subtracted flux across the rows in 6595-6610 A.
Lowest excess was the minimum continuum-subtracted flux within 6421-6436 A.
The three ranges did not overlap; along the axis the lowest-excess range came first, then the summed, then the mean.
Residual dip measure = -5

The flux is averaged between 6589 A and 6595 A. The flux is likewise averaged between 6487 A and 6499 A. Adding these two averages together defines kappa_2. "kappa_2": 24.5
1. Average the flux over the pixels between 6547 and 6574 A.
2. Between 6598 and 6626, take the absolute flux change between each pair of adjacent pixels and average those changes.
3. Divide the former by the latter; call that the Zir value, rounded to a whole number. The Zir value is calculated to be 18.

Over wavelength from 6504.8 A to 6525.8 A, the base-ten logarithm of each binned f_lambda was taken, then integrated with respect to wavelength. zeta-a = 23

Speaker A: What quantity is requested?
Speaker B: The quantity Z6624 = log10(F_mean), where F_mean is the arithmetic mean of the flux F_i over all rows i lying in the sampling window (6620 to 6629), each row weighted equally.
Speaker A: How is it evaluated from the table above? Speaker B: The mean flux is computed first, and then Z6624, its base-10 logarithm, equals 1.12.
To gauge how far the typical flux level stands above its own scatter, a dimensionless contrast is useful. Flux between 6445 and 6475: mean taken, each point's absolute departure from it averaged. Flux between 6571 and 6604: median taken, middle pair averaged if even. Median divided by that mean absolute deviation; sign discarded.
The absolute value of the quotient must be 25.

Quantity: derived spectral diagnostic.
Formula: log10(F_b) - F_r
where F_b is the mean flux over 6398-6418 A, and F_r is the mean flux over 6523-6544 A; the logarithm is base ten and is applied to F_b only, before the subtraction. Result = -11.6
